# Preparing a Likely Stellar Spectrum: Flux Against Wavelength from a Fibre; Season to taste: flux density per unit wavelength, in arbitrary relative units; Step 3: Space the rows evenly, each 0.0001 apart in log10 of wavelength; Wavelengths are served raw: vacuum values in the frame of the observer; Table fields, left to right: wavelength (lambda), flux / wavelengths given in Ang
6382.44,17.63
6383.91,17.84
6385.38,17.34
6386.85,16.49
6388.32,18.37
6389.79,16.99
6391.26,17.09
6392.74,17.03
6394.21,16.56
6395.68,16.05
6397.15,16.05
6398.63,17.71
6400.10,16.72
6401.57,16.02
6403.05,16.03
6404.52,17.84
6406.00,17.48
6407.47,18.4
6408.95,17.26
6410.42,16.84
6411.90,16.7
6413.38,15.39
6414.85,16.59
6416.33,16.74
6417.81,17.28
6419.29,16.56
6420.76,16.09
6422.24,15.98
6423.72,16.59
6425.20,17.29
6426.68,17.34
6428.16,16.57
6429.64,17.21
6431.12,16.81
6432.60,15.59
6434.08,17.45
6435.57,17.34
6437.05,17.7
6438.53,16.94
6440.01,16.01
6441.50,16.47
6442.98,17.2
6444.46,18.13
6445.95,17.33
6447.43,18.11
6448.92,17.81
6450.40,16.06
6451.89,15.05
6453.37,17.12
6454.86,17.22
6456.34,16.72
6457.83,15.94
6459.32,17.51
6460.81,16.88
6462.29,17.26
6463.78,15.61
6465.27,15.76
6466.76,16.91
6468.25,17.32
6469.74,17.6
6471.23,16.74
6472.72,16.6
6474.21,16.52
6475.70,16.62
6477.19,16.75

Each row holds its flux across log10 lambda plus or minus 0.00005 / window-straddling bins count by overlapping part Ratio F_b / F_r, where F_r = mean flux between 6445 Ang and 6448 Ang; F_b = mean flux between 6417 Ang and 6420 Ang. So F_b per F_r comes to 0.95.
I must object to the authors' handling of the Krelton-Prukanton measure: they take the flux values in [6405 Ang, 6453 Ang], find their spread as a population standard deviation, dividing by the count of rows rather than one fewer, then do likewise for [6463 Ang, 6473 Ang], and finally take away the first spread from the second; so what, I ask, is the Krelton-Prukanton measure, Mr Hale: -0.10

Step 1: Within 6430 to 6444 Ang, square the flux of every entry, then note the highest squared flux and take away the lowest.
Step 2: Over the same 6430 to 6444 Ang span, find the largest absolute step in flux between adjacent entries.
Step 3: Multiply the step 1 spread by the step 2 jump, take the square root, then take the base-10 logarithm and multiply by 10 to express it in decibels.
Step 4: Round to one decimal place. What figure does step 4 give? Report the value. 10.6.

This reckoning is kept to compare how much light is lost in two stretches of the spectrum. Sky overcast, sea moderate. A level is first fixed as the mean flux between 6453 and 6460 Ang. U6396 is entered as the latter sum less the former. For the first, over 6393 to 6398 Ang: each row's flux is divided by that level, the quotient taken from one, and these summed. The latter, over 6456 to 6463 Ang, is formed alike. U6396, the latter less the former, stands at -0.11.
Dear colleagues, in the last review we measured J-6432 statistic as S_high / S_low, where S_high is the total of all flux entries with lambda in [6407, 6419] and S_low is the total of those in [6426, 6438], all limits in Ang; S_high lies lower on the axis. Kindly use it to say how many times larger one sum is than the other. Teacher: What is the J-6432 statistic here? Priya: 0.99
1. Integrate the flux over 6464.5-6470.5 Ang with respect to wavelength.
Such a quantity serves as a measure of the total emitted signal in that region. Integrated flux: 101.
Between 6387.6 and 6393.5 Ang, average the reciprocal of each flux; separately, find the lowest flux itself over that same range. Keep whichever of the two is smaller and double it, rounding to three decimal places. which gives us 0.115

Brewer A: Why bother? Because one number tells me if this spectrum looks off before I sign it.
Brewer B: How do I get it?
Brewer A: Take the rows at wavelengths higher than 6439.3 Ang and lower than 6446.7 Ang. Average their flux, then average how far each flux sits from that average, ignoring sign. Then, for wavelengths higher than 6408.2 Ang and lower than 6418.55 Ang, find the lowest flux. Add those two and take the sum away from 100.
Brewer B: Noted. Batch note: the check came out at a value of 84.0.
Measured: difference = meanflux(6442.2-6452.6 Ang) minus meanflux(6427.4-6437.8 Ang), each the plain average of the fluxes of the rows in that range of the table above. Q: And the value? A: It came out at 0.15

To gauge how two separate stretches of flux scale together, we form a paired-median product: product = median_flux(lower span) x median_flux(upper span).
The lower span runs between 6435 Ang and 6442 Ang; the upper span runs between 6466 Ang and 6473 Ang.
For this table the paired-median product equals 286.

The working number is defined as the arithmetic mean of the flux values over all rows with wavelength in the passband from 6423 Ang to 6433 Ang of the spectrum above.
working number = 16.8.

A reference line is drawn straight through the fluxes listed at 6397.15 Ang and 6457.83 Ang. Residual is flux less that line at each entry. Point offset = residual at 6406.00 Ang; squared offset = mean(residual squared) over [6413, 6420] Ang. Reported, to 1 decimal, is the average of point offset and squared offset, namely 1.0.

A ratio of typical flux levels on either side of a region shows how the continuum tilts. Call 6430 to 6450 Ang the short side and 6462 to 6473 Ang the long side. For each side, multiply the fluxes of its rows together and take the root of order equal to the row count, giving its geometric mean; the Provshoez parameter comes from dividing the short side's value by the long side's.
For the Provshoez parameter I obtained 1.03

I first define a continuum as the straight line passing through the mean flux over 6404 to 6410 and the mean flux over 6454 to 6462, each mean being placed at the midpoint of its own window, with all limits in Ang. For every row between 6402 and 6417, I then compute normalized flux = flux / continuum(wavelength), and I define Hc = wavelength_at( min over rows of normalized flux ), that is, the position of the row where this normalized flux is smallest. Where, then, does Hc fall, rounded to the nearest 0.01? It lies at 6413.38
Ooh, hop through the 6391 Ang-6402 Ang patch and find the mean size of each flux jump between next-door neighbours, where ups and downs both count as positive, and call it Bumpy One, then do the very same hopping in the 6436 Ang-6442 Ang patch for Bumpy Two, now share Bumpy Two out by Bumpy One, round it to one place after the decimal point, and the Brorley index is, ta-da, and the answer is 1.1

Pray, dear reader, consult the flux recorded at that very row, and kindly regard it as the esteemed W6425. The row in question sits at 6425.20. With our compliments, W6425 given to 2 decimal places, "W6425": 17.29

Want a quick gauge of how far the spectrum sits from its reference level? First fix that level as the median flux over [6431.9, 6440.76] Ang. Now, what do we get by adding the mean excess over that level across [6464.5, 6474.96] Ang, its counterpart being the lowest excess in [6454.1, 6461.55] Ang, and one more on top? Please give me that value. -0.56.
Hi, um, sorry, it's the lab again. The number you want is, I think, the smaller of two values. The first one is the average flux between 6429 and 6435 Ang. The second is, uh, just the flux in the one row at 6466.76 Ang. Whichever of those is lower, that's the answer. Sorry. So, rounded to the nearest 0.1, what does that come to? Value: 16.8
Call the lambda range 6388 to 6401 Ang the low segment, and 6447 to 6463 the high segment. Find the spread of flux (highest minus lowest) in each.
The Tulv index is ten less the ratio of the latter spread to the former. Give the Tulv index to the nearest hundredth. 8.68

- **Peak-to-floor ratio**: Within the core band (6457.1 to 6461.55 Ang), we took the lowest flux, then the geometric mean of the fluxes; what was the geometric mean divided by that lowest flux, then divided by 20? 0.0526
